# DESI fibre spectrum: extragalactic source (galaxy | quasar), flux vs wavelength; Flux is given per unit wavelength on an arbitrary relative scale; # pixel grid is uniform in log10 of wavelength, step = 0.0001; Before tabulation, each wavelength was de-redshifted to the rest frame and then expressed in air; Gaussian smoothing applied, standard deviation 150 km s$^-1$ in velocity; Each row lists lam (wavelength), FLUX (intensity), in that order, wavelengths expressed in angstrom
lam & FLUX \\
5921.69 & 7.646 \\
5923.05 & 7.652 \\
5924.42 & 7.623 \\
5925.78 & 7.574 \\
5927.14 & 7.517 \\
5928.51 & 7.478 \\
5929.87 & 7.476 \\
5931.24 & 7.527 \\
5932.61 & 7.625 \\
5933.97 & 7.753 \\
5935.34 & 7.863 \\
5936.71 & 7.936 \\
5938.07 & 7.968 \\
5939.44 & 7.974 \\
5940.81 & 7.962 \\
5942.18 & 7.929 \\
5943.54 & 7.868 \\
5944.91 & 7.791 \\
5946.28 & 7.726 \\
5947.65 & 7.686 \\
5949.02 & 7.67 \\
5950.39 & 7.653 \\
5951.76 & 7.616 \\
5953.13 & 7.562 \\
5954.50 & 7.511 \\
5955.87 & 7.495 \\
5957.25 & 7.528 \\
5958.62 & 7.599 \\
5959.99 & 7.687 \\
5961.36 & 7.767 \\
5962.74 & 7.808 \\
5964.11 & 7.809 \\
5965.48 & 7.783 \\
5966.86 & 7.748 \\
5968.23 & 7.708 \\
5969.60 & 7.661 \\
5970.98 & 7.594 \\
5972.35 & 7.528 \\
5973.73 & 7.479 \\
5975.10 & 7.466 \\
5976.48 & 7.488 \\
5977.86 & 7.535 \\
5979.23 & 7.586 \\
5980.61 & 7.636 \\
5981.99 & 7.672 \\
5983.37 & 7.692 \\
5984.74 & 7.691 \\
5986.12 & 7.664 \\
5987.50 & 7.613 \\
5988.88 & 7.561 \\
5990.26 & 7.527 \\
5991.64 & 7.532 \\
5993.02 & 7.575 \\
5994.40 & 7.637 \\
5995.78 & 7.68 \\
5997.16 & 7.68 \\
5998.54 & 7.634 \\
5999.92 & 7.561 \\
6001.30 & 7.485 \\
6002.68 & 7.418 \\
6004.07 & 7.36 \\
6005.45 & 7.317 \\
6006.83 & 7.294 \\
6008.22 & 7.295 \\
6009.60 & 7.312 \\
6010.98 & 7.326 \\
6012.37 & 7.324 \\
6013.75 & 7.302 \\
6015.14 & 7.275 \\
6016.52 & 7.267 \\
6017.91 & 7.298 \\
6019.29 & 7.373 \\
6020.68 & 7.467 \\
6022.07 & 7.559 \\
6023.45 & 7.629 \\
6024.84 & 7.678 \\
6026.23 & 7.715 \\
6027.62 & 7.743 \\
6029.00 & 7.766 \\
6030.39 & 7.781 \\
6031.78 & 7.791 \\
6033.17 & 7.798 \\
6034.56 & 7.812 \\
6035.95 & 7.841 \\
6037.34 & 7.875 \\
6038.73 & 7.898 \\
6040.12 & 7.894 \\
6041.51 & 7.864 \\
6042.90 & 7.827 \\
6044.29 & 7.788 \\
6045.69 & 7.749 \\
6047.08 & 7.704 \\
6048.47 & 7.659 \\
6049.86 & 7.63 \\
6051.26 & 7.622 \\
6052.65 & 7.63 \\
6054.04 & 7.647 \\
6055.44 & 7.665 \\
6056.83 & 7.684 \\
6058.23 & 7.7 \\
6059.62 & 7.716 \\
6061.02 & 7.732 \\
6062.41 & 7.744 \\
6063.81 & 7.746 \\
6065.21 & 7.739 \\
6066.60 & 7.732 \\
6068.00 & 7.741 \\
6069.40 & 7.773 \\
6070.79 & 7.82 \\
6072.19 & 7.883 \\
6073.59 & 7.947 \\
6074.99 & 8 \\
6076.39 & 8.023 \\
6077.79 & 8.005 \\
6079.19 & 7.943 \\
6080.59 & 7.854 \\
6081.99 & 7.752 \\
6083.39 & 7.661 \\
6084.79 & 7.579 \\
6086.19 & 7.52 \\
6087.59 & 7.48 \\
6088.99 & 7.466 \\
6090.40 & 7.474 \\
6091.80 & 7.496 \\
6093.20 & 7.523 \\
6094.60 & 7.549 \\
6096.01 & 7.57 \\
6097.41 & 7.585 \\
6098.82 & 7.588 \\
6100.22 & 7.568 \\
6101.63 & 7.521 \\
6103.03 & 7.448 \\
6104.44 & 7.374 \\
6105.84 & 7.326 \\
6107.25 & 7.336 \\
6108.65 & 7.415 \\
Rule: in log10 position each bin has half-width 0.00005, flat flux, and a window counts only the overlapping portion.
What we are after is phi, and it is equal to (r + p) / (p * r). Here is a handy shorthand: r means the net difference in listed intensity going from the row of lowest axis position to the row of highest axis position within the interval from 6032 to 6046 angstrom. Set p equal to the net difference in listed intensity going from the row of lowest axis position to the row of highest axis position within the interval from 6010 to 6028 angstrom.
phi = -18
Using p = 0.42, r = 0.0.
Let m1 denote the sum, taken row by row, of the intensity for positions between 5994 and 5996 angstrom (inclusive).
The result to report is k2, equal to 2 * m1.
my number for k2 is 30.6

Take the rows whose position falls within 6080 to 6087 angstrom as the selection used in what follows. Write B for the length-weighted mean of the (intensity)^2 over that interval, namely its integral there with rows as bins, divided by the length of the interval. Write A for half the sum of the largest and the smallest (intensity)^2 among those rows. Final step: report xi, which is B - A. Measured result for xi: -0.28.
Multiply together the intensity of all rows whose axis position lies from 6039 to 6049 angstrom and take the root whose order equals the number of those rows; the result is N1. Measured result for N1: 7.78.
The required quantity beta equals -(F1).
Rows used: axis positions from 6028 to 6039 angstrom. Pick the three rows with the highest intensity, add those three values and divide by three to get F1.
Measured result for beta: -7.87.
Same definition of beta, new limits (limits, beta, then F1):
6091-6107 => -7.58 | 7.58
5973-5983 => -7.63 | 7.63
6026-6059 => -7.89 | 7.89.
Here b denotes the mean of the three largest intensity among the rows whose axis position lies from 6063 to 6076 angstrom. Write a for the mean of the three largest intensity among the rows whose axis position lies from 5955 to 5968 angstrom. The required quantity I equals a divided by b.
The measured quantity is 0.98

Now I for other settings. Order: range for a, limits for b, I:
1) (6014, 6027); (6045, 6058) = 1.00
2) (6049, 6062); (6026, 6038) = 0.98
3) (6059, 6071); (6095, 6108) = 1.03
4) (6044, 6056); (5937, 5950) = 0.97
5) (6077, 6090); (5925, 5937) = 1.01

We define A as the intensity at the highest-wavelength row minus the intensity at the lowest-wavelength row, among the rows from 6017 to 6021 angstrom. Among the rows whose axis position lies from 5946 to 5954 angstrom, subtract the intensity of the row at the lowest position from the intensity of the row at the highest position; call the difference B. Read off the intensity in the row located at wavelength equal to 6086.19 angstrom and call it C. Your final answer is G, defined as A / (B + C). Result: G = 0.02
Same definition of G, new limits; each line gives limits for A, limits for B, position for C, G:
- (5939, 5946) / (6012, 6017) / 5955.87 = -0.02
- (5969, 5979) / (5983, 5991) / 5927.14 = -0.02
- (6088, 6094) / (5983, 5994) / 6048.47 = 0.01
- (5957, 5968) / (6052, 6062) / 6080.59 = 0.03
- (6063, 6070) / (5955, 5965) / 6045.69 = 0.00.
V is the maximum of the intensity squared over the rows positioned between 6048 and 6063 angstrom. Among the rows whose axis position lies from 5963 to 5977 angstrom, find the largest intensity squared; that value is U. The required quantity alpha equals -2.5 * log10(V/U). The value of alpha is 0.02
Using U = 61.0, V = 60.0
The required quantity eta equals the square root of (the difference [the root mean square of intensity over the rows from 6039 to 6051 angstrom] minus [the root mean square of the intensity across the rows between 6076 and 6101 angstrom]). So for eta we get 0.34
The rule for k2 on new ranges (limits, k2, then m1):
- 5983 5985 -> 30.8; 15.4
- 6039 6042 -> 31.5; 15.8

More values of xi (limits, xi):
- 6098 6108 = -0.06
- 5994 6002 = 0.49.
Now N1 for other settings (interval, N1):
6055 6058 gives 7.67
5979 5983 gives 7.63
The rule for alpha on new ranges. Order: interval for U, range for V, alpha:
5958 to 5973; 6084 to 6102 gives 0.06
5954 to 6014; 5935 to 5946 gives -0.05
